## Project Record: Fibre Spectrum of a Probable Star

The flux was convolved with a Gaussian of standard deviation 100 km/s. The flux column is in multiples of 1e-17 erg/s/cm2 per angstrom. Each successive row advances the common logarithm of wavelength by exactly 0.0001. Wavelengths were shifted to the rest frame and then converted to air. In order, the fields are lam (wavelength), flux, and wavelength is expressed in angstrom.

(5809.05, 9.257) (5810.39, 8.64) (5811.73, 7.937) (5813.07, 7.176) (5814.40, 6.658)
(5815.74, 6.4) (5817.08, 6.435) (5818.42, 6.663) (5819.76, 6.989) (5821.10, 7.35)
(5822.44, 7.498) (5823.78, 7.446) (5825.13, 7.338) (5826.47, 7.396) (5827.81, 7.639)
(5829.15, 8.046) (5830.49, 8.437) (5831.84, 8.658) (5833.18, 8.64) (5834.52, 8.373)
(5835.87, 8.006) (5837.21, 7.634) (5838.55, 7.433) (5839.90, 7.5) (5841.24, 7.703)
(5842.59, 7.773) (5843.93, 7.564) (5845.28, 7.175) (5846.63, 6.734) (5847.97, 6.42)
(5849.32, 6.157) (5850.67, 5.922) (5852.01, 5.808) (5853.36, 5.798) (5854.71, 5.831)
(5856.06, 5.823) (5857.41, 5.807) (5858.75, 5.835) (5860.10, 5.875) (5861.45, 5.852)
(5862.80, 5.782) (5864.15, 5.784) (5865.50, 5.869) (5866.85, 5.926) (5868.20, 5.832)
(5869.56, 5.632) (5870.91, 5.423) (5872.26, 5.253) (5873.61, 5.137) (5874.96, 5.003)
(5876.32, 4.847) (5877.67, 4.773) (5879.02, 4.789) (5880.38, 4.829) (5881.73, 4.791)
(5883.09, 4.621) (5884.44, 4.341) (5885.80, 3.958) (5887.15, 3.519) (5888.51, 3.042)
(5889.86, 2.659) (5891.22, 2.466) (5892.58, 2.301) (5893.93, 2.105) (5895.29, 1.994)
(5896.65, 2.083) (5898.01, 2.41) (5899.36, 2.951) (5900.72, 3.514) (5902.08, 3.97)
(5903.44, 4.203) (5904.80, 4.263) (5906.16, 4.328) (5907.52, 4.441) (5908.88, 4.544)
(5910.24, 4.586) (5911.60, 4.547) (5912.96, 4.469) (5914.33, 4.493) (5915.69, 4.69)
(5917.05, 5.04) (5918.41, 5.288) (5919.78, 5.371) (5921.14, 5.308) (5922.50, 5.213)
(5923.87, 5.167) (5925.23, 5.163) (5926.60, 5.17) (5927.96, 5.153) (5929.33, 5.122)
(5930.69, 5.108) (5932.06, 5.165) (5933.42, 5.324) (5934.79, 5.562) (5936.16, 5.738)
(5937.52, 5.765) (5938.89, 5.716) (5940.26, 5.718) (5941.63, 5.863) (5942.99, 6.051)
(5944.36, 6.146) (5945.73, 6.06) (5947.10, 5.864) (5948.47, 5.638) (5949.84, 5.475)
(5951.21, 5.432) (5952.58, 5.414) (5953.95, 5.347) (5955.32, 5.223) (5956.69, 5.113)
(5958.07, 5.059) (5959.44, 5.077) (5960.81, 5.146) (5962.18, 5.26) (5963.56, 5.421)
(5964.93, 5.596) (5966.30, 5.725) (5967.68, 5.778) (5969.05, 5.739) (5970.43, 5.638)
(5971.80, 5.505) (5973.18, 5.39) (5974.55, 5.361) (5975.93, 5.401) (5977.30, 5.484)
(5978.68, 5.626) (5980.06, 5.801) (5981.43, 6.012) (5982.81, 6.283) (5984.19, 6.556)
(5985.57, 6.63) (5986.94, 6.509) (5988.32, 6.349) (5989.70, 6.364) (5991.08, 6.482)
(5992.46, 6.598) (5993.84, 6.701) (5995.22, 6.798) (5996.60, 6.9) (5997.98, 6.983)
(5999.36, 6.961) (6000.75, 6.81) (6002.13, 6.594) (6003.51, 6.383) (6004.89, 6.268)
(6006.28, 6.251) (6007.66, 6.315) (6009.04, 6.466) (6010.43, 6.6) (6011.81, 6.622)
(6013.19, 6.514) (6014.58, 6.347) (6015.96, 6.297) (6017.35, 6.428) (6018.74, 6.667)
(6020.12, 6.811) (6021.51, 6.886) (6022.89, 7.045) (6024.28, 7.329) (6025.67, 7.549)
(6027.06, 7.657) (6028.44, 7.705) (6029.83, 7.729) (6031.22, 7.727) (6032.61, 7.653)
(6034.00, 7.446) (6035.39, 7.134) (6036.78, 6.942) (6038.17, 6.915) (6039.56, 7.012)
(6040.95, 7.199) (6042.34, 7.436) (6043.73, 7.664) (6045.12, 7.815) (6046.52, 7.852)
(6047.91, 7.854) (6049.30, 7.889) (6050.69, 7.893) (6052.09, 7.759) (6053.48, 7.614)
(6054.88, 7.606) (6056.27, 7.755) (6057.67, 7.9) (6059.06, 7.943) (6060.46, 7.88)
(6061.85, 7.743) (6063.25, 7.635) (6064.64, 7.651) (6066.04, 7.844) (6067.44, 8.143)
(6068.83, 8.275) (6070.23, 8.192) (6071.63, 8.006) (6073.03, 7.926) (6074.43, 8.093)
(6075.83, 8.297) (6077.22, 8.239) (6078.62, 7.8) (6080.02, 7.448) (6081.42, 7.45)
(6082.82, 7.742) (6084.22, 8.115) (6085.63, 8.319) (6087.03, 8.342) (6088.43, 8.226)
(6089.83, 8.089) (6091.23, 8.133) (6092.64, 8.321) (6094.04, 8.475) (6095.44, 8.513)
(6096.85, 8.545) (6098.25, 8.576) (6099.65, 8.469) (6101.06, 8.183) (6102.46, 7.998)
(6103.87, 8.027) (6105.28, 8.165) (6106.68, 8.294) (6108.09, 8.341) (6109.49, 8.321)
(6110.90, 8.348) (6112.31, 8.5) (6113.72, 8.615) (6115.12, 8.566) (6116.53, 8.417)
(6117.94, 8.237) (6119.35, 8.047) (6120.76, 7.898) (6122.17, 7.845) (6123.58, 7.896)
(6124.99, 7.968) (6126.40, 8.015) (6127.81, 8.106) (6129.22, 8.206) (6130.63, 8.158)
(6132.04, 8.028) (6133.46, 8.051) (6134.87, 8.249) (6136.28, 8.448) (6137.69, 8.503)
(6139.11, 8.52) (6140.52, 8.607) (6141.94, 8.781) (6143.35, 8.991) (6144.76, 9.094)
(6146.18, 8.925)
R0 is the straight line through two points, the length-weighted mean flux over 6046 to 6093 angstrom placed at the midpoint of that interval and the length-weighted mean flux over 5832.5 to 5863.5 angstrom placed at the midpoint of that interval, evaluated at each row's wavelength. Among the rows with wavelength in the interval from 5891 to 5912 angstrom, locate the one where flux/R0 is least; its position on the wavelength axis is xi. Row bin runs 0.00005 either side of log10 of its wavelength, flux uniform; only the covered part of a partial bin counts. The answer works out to 5895.29 angstrom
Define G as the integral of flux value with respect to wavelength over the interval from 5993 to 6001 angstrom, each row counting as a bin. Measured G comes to 55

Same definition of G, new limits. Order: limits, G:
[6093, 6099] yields 51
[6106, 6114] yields 67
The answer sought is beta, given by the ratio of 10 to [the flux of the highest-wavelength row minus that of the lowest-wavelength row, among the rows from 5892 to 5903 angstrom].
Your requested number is 6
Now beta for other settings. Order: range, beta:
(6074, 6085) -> 455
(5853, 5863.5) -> -625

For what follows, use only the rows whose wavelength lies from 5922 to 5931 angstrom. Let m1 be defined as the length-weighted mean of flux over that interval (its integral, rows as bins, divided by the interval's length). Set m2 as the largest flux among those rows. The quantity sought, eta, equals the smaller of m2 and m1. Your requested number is 5.2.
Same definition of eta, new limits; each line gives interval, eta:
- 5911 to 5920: 4.8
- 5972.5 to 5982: 5.6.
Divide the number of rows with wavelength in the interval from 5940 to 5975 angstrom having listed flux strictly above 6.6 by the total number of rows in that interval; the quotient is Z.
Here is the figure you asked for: 0.0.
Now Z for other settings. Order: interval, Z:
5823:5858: 0.7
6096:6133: 1.0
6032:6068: 1.0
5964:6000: 0.2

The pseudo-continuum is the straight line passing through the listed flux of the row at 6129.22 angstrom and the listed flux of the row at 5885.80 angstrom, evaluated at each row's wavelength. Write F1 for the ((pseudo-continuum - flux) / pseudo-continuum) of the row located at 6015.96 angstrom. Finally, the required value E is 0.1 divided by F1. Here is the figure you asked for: -9.2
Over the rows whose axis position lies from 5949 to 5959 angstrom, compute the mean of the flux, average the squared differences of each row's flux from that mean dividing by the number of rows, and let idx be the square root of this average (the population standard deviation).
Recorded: 0.2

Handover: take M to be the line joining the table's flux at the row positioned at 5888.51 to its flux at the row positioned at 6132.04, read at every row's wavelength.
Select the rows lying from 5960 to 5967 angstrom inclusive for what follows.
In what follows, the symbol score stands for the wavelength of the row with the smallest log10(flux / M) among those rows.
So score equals 5960.81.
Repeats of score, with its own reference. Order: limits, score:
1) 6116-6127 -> 6122.17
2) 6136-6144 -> 6136.28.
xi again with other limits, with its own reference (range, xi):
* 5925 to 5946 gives 5930.69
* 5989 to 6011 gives 6006.28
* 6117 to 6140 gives 6122.17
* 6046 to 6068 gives 6063.25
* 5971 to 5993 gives 5974.55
